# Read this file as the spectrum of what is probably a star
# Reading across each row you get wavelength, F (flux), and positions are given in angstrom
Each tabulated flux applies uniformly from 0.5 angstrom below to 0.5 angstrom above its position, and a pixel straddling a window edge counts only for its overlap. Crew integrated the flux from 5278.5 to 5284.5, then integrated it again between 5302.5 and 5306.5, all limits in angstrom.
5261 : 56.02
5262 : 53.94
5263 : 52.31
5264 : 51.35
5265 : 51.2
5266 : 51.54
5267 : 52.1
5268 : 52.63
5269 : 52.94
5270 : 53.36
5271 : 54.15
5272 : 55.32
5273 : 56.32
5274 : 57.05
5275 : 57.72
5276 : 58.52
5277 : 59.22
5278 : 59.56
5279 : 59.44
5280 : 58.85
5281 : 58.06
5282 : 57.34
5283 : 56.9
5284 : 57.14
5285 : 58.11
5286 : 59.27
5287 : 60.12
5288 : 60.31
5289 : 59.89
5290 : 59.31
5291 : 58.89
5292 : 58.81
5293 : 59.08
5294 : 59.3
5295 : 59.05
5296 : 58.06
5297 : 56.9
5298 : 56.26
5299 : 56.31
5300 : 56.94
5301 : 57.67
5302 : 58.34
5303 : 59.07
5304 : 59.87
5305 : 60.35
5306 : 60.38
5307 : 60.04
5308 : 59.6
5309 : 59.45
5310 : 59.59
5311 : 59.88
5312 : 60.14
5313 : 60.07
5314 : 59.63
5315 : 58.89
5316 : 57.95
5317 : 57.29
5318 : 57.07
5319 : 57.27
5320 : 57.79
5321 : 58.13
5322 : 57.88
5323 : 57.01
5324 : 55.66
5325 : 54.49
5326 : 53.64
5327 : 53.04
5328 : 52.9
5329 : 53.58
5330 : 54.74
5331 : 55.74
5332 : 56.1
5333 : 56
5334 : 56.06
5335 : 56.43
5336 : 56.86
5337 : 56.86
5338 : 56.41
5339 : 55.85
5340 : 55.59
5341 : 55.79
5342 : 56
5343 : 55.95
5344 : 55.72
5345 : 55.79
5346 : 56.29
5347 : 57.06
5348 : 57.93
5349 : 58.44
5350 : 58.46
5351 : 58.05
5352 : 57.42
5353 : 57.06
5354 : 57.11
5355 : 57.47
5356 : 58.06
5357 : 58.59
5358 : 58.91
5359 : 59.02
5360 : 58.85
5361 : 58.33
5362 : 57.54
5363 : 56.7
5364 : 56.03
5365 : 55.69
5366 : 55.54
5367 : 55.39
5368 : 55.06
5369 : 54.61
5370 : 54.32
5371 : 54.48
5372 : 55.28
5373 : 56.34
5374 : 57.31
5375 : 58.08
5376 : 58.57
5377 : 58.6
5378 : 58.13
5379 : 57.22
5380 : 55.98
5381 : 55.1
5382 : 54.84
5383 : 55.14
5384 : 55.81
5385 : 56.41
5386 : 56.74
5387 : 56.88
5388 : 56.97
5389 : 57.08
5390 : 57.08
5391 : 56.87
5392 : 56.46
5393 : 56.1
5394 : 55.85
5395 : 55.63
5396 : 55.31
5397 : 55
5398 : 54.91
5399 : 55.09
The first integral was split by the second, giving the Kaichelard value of 1.5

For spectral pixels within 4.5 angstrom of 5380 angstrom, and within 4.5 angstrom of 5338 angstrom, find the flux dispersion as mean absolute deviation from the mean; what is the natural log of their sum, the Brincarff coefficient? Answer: 0.56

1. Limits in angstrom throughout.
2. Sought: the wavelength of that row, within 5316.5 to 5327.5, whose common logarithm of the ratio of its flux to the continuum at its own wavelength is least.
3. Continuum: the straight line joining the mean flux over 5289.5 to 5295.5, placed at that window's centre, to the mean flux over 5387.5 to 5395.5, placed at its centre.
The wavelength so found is 5327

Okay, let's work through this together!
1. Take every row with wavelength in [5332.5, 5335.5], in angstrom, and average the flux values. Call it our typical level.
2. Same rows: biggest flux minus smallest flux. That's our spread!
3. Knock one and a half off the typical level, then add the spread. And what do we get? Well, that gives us 55.1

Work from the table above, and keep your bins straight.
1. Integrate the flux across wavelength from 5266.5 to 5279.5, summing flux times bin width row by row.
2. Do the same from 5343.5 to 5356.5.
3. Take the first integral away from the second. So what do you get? 17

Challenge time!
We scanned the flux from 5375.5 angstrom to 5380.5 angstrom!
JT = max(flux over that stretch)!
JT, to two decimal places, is 58.60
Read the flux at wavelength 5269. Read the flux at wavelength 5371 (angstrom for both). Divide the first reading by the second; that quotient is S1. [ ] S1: 0.97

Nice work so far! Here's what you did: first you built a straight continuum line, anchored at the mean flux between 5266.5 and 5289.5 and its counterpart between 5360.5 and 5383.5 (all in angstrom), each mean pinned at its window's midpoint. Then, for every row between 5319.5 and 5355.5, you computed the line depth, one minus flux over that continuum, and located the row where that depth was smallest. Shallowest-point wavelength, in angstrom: 5350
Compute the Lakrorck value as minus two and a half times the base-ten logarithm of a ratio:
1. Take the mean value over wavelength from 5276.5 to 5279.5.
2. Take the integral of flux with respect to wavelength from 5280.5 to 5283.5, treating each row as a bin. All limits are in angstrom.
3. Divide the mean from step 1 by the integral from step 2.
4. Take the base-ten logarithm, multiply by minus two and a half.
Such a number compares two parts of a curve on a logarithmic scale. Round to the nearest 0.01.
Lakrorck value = 1.16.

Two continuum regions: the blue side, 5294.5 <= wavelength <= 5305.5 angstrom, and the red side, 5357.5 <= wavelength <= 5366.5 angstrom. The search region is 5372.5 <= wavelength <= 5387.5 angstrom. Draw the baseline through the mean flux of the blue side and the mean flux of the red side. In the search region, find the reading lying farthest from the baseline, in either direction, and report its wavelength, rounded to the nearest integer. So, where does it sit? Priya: 5382 angstrom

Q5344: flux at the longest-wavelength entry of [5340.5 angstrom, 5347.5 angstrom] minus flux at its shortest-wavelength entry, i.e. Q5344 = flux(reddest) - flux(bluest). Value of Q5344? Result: 1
